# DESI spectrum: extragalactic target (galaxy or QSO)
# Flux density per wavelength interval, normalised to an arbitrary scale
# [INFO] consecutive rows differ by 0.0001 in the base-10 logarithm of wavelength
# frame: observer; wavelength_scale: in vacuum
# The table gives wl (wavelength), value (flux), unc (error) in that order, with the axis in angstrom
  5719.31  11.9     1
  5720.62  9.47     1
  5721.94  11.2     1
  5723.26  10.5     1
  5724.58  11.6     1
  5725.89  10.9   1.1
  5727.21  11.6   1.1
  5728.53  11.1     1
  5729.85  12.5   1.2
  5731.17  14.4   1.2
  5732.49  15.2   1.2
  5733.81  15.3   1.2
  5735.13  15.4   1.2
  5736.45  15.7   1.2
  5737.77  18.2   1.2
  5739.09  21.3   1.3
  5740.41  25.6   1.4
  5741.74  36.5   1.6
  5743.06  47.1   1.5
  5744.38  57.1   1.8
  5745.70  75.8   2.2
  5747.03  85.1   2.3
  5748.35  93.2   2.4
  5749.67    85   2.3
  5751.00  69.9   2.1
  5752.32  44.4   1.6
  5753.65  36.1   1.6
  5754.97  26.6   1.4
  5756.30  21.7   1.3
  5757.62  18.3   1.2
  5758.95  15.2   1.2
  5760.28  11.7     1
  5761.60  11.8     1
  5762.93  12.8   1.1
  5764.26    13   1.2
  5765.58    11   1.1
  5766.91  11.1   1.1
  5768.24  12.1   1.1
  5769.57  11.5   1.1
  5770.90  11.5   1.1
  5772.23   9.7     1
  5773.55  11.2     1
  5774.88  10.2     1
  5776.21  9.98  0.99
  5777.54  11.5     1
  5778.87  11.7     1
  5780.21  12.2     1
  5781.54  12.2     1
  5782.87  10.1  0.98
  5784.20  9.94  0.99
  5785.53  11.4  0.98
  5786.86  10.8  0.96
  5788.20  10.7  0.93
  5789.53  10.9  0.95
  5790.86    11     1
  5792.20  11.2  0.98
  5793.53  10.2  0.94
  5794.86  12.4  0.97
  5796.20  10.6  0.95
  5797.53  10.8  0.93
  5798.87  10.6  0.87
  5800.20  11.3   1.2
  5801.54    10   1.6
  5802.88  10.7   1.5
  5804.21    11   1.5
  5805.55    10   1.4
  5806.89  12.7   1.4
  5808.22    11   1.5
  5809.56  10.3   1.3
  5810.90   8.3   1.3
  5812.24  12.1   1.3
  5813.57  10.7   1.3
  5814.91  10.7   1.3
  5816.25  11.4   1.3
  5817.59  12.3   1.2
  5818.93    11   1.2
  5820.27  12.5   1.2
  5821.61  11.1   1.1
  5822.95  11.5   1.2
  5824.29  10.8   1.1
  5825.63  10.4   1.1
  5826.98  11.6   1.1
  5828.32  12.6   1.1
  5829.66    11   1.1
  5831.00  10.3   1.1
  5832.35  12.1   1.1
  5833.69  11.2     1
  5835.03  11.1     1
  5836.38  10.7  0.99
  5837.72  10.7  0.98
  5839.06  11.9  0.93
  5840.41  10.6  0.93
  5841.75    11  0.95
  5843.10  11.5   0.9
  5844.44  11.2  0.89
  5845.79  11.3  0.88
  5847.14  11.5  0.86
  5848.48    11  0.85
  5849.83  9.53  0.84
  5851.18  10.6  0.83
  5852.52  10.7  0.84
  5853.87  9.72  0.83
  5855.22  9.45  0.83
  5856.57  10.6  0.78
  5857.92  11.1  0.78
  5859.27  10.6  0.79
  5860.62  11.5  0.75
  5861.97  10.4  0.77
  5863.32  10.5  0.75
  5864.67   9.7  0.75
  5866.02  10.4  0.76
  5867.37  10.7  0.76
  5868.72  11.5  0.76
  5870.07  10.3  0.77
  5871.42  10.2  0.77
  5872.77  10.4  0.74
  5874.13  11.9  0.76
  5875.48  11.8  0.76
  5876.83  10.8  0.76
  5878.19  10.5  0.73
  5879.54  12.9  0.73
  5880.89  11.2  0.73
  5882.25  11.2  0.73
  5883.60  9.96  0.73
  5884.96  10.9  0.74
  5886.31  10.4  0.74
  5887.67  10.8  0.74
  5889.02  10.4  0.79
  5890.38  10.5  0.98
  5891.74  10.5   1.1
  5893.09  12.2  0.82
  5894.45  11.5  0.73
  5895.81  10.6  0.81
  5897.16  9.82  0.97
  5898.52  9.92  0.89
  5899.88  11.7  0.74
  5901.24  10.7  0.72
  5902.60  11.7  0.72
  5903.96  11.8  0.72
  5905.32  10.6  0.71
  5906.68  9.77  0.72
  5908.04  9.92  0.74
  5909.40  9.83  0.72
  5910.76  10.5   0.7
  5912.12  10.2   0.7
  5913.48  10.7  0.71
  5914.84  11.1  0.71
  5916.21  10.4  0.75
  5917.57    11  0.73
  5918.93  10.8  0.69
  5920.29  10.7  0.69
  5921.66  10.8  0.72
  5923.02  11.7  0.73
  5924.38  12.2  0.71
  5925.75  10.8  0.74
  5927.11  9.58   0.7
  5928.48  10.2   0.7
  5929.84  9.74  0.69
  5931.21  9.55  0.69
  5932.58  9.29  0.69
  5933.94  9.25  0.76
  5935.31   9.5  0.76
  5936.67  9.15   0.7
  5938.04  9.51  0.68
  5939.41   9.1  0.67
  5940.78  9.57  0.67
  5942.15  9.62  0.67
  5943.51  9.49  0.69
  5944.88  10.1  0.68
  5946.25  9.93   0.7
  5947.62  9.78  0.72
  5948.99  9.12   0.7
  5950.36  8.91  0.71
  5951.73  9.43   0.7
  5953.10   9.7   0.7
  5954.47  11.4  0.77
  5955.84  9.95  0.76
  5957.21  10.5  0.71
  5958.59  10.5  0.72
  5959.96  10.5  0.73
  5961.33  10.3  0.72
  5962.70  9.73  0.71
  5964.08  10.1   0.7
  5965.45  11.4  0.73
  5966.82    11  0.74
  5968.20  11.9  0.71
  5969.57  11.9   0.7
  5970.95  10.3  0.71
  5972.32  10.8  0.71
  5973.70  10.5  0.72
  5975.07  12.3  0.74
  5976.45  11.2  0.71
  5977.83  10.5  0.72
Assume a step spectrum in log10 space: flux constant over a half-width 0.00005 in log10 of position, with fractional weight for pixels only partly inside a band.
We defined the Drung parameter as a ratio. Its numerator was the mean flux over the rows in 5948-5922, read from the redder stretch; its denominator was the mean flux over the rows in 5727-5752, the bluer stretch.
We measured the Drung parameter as 0.26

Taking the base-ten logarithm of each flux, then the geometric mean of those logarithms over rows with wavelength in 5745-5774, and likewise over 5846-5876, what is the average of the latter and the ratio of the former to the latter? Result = 1.15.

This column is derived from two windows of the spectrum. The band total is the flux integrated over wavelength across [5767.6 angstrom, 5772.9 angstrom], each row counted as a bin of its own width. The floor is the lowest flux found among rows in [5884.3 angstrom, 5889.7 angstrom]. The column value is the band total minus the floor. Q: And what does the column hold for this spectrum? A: 49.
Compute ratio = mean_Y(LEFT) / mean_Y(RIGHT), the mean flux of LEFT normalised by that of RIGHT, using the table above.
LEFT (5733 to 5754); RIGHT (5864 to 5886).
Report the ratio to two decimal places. 4.25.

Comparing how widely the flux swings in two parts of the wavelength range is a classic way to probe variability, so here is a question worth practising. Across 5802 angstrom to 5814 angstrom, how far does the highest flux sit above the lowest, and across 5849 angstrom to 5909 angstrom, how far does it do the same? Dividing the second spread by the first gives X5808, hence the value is 0.8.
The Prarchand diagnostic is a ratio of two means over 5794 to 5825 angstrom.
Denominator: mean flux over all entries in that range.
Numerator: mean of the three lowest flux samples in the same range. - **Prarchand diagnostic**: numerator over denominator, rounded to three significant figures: 0.855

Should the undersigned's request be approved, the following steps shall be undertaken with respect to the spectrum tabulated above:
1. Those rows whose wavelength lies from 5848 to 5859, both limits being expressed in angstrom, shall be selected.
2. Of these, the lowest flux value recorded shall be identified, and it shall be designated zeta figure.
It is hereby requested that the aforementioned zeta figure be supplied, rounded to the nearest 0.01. 9.45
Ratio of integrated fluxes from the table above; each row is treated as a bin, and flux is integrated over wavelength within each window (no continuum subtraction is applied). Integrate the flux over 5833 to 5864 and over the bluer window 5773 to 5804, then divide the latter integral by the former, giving 1.0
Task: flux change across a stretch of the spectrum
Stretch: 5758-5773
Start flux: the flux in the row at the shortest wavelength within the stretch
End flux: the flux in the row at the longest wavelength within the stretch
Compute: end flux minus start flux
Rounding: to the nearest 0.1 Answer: -5.5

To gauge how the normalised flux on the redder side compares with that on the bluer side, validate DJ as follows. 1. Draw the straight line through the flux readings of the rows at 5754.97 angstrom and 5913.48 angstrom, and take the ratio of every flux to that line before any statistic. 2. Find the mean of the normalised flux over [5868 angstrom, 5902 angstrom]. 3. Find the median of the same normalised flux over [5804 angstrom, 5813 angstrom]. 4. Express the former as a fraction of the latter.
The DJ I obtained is 1.59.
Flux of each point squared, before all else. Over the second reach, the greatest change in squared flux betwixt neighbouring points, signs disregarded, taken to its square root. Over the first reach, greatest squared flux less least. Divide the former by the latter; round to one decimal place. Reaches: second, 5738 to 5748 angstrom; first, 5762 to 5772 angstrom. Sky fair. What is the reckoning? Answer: 1.0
